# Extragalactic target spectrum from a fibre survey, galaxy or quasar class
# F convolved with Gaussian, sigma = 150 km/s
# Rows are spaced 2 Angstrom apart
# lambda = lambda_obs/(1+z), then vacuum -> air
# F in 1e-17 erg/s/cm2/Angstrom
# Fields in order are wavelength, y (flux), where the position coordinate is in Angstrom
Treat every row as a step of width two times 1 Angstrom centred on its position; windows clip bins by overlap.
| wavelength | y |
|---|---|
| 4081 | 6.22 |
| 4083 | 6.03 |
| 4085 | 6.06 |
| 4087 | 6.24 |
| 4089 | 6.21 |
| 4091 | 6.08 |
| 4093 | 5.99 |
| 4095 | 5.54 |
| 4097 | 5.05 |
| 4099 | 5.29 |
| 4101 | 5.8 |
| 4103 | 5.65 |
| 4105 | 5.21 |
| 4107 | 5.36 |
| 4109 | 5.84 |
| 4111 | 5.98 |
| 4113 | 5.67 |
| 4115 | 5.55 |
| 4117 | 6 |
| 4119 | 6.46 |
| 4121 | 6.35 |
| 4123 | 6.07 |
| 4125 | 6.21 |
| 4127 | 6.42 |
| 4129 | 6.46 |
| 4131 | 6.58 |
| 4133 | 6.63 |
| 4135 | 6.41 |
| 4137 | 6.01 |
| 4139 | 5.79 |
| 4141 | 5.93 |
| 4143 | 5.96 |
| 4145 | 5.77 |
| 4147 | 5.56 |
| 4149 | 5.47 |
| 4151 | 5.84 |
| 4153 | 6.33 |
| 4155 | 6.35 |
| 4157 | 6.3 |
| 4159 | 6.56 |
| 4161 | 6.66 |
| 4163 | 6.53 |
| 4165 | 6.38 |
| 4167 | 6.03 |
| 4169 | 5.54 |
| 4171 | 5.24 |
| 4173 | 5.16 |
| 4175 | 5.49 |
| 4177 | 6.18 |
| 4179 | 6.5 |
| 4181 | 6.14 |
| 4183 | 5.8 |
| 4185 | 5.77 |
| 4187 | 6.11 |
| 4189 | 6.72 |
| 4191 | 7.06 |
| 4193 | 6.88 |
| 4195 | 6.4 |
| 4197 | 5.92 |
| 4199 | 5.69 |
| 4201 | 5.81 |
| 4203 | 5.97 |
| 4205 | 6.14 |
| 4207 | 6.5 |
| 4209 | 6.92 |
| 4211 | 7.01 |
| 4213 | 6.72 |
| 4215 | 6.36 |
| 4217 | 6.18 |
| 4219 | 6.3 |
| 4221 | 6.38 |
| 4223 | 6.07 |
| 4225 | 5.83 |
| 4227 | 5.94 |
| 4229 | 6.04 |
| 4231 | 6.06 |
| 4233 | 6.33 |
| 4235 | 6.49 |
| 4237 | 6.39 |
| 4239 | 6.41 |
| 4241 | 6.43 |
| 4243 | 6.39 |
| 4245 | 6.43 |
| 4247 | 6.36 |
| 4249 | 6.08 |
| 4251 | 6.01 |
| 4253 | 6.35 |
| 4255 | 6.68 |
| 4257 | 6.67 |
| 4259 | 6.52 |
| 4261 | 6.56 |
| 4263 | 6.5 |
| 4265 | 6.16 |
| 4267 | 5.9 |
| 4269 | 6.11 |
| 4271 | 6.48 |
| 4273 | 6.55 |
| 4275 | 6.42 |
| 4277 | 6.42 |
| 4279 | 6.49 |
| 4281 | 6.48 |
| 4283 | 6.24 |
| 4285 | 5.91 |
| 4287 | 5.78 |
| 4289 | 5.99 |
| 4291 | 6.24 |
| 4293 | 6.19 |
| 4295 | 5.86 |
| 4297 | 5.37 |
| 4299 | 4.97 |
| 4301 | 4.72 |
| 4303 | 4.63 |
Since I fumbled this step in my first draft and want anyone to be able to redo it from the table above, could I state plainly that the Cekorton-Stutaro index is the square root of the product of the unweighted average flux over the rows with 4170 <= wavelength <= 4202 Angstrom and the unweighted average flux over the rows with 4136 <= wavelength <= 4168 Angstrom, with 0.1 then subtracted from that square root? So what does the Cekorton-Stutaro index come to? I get 5.97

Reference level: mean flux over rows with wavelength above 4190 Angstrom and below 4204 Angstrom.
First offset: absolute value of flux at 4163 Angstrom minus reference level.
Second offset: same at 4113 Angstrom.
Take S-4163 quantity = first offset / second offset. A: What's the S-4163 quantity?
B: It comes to 0.5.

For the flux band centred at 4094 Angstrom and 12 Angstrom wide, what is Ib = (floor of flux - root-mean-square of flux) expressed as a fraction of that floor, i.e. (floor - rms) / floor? -0.13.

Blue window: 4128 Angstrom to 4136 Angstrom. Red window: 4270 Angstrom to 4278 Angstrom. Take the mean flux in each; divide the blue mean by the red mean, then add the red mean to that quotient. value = 7.48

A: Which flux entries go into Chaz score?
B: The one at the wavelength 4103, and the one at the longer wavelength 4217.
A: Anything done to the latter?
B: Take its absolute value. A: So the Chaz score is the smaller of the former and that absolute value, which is 5.65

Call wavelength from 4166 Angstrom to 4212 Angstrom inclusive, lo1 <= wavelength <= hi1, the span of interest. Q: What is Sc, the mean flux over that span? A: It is 6.1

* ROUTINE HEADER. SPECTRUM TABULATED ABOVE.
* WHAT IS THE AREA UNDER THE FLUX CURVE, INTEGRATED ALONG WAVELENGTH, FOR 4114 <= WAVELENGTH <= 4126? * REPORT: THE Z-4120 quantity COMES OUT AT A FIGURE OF 73.3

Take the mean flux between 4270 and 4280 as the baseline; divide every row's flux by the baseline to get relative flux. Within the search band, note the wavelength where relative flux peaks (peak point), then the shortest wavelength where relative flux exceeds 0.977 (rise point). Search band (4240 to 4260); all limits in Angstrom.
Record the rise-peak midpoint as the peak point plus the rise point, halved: 4248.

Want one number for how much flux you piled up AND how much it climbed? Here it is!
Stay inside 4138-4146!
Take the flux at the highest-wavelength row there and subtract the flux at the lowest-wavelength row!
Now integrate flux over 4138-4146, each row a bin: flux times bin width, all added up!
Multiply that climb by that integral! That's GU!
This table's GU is -1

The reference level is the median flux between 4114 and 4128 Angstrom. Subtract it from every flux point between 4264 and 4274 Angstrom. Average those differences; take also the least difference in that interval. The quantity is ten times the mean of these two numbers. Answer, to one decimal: -1.4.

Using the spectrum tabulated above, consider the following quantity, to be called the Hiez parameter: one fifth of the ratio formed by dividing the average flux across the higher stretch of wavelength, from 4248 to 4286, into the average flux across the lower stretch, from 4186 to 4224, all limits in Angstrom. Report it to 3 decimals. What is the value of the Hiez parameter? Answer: 0.201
